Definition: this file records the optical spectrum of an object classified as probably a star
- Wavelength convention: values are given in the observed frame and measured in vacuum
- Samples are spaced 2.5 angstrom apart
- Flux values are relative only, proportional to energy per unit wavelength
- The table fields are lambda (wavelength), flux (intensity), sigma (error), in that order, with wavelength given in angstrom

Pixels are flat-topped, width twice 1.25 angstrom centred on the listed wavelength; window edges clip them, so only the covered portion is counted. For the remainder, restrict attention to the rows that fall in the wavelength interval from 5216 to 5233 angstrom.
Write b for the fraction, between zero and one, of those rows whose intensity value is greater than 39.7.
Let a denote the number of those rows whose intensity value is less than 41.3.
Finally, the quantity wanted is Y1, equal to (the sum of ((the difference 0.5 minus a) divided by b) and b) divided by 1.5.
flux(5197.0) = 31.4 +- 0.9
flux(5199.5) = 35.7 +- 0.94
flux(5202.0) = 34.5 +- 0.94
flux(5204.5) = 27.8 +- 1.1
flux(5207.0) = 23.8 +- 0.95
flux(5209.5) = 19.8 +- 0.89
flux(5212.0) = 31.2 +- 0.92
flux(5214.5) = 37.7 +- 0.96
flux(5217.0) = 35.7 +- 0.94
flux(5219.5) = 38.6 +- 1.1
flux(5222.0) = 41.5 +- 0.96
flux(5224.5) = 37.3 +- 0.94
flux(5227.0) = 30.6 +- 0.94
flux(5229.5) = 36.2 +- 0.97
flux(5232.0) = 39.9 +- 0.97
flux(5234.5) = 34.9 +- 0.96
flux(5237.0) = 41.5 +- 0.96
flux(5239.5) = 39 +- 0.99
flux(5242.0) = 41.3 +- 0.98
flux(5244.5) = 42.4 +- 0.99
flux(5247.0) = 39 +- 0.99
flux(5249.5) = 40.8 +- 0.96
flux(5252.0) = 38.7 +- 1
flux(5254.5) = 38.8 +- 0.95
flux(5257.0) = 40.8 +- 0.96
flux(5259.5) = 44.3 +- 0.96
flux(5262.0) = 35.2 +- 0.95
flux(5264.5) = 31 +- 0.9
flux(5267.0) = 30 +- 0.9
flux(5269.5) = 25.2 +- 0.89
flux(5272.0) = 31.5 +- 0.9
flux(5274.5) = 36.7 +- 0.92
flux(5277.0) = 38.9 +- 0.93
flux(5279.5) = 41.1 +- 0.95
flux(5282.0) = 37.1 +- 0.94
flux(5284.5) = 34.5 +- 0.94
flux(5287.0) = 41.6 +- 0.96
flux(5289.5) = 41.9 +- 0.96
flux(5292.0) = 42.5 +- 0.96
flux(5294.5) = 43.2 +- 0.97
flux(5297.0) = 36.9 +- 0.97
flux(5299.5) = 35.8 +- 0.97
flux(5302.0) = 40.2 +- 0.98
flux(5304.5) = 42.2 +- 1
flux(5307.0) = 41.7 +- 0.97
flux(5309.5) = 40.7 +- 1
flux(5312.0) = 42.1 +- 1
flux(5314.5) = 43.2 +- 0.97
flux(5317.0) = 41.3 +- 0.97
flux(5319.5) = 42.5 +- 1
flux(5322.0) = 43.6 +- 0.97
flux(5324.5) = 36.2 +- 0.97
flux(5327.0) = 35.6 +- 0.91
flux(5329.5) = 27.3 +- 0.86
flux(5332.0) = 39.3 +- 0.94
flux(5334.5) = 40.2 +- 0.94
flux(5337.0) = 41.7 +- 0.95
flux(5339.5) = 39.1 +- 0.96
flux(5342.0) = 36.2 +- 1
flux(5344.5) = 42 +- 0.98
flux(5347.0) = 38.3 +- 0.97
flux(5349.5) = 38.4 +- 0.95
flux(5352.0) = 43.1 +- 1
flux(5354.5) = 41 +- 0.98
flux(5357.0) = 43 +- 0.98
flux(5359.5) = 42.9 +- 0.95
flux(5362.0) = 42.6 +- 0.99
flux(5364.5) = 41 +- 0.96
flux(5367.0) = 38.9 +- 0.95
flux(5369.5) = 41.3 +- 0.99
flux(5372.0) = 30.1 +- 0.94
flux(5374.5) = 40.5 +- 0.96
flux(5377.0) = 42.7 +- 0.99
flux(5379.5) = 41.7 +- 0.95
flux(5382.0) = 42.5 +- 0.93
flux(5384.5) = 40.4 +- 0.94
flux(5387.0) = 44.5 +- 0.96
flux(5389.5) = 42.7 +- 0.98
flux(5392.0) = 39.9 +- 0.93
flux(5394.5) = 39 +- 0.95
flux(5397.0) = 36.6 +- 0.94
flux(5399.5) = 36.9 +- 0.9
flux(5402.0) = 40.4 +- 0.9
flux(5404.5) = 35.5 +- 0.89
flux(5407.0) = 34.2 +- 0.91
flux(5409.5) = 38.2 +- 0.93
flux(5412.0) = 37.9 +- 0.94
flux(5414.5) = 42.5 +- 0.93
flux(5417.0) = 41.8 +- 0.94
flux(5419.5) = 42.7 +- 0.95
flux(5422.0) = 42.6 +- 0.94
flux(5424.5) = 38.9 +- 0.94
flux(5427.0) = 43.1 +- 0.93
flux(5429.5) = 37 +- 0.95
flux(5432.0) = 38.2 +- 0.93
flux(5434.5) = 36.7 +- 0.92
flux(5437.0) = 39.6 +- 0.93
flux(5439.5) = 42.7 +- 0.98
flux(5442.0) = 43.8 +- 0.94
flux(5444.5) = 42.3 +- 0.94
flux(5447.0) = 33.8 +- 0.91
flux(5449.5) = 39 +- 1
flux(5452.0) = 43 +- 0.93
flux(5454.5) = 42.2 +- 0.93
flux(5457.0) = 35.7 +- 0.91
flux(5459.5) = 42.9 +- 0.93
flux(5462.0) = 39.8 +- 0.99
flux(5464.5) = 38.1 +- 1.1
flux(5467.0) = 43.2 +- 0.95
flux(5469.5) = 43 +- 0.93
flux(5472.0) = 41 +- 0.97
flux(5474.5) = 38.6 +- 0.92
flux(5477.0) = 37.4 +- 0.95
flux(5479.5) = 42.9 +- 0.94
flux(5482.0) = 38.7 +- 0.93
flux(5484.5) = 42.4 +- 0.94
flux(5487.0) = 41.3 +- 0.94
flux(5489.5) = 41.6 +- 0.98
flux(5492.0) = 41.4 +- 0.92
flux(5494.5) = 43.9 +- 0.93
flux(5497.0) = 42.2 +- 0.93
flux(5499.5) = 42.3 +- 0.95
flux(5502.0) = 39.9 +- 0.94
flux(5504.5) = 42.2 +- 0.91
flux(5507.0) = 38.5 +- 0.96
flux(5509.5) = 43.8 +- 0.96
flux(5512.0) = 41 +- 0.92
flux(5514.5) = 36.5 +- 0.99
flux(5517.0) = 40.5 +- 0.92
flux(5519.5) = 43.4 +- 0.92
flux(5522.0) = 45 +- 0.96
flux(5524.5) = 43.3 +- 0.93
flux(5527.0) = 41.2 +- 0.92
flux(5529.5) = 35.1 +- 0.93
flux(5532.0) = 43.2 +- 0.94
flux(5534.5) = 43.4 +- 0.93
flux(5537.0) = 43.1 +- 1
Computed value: -12.6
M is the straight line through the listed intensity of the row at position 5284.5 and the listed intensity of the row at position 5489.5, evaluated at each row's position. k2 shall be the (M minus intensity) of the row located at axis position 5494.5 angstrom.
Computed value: -2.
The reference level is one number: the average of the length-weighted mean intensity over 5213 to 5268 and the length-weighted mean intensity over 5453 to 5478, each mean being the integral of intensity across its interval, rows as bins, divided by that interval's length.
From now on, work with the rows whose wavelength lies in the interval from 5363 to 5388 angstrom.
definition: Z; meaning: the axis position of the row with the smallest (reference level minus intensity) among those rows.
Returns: 5387.0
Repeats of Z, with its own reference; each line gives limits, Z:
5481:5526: 5522.0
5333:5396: 5387.0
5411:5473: 5442.0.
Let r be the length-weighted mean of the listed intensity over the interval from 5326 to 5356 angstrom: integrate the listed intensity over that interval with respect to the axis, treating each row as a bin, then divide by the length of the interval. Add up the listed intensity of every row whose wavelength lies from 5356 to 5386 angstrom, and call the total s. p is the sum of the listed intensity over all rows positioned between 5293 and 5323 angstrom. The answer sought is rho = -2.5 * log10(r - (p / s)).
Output -3.94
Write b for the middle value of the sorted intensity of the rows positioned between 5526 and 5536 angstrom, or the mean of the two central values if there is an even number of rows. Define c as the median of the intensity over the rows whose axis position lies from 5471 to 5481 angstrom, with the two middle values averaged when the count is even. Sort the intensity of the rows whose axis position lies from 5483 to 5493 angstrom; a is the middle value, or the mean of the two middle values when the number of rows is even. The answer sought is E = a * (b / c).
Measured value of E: 44.0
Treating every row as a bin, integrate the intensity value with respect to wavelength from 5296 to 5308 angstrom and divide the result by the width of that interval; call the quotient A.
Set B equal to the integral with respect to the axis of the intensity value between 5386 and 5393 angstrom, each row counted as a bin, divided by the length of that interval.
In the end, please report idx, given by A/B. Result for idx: 0.93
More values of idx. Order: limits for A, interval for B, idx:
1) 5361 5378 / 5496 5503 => 0.95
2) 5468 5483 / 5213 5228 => 1.09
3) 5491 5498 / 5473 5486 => 1.06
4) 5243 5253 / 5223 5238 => 1.10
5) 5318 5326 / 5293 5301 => 1.05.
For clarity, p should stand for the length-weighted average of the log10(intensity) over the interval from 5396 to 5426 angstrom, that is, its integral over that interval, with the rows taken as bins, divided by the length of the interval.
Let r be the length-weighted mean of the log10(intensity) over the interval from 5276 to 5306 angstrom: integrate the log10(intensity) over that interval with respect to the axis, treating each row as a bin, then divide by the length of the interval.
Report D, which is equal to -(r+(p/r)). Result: -2.59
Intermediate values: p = 1.59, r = 1.60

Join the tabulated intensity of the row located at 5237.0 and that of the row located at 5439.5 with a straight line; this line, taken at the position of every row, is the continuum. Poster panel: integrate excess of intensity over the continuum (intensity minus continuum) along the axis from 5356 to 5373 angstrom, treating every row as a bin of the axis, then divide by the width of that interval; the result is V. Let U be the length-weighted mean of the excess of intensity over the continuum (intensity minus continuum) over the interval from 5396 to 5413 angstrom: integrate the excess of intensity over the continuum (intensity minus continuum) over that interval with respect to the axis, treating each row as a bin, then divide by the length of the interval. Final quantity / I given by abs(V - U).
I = 3.2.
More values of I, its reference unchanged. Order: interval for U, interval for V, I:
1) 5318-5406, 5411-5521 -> 0.4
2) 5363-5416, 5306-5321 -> 3.0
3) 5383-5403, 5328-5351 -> 1.7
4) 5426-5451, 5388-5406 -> 0.6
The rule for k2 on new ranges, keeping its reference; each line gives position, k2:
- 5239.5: -6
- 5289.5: -7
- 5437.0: 0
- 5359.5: -6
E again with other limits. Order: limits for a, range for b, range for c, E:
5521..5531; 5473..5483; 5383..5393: 39.3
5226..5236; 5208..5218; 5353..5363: 27.8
